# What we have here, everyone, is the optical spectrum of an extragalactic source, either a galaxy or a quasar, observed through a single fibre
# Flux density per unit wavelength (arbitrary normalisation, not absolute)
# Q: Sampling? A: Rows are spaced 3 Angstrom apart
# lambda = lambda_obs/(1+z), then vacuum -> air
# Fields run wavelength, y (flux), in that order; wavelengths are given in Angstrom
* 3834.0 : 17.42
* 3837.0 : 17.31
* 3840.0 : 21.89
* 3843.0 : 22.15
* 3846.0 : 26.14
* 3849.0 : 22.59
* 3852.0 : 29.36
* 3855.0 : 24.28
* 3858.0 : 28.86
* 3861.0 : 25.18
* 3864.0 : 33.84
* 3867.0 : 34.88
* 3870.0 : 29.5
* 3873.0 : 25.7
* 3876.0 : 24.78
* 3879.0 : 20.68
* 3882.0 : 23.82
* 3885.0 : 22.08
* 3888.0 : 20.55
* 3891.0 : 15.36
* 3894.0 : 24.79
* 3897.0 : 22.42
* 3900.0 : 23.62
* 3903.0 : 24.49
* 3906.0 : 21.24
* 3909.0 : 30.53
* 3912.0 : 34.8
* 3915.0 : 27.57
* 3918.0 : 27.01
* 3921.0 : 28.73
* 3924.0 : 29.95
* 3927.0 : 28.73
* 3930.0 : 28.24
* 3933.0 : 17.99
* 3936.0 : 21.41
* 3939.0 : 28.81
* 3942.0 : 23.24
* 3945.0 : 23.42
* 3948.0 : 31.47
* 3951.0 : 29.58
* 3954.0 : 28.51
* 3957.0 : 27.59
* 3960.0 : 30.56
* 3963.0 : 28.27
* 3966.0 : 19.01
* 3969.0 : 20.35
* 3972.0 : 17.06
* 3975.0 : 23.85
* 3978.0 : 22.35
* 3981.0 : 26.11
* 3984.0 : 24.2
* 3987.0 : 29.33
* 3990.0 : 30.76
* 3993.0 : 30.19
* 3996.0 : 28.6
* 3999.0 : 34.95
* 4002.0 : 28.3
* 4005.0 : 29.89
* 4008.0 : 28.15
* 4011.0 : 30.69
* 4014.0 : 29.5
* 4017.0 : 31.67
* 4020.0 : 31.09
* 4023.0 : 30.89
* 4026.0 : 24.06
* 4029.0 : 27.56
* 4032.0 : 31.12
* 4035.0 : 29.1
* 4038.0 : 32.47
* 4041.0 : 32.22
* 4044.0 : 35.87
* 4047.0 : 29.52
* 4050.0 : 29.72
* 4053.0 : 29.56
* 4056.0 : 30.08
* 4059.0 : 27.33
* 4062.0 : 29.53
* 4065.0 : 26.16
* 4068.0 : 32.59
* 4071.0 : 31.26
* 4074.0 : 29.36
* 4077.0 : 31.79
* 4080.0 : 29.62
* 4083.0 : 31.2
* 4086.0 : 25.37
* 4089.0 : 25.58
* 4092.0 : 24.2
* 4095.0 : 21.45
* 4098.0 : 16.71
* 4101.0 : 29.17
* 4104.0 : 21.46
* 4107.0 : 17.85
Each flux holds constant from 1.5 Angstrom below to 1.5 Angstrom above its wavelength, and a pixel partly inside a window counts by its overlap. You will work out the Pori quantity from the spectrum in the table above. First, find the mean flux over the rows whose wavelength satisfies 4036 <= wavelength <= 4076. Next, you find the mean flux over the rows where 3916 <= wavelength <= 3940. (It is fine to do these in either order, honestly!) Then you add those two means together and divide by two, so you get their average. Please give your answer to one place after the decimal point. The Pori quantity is 28.4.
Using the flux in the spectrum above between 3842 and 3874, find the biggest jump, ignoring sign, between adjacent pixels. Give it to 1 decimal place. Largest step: 8.7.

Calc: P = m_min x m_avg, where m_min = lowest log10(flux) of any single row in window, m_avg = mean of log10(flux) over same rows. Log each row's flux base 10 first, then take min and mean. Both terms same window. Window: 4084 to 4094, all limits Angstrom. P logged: 1.94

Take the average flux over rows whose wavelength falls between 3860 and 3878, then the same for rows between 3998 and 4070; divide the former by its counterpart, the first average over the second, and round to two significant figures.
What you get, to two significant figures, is 0.96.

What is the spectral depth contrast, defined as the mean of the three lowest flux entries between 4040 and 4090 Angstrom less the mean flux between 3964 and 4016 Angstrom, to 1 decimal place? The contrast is -1.0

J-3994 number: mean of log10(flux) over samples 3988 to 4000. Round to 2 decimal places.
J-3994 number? 1.49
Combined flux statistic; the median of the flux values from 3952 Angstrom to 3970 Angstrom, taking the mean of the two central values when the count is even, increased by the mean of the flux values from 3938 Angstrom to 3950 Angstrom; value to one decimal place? 54.7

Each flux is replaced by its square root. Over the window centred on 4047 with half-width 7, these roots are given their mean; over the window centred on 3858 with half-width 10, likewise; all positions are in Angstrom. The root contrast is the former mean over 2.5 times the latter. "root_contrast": 0.42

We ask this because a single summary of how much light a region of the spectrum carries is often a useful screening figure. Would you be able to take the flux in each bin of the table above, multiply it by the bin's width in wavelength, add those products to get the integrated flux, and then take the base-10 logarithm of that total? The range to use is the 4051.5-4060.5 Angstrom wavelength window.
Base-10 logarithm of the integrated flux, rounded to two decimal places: 2.42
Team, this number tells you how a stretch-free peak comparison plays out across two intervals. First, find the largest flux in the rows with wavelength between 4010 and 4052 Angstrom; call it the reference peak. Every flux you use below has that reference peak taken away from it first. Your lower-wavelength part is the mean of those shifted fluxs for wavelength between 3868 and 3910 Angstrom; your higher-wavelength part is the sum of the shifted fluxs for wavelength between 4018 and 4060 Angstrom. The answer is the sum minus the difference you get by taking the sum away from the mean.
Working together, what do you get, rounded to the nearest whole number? -151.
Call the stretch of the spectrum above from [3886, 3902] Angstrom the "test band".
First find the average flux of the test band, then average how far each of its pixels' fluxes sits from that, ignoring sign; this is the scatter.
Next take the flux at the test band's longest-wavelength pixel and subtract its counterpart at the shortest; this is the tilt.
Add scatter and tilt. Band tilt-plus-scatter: 6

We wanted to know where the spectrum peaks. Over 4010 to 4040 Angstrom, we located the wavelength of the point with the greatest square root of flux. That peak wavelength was 4038.0 Angstrom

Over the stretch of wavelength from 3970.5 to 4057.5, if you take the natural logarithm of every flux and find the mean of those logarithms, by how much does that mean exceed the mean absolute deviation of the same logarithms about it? 3.25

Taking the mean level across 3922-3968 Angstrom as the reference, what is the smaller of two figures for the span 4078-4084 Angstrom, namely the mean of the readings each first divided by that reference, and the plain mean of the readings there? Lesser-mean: 1.15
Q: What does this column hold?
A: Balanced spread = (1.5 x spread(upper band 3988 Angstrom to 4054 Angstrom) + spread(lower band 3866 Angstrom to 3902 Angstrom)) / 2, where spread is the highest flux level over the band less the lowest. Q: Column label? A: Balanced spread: 18.6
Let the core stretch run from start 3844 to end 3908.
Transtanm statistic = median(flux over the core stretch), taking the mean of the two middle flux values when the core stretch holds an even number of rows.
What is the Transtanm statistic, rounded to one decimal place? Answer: 24.5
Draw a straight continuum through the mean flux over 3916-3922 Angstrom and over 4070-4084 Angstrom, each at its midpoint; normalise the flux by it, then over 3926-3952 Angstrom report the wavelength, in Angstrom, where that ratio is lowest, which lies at 3933.0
